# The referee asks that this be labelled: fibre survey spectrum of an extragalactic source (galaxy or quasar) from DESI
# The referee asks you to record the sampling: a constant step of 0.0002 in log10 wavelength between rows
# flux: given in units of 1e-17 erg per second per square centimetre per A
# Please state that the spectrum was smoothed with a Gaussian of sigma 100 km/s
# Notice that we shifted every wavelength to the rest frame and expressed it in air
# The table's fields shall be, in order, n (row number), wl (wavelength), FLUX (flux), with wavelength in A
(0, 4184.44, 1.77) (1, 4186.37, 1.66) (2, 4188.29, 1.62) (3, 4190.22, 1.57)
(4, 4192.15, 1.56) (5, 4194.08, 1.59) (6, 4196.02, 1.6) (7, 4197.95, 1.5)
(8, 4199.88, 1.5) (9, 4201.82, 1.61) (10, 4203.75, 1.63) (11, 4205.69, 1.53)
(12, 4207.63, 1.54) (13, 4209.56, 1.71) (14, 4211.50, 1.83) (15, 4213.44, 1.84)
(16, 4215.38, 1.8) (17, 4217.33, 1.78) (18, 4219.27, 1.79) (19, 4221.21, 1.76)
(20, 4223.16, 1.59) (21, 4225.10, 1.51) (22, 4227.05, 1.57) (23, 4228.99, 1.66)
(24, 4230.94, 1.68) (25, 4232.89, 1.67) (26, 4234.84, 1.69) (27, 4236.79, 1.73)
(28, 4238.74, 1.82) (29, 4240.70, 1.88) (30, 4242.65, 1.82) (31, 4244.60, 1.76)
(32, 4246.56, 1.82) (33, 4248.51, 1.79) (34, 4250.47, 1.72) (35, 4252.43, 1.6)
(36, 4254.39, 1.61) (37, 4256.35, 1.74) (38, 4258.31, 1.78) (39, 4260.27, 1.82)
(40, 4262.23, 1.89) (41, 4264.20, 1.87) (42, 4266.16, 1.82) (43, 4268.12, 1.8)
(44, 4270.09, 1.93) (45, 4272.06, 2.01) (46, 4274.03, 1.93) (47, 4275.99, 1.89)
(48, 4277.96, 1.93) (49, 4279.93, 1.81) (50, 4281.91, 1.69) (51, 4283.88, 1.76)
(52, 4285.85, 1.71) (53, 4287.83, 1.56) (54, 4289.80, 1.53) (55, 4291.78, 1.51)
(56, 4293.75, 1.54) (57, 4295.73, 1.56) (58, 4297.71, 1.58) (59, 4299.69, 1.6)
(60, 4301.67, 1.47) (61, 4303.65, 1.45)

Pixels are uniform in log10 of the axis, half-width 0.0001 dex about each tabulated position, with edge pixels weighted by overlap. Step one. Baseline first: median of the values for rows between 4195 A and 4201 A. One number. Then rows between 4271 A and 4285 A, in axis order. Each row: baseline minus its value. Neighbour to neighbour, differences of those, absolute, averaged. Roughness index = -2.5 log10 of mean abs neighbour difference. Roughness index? 2.77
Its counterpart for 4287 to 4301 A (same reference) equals 4.08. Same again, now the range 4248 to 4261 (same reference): 2.91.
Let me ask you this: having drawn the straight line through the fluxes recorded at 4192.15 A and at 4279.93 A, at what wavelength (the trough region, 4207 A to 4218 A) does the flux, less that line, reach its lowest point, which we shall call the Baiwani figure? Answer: 4207.63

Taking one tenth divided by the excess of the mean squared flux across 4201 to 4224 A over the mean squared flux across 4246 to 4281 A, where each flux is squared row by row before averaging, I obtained -0.24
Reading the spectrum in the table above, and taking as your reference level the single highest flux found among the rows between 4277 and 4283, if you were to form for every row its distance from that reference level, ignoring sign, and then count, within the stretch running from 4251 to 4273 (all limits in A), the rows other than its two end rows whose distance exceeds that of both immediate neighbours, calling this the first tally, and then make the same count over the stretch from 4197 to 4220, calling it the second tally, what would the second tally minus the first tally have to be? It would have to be 1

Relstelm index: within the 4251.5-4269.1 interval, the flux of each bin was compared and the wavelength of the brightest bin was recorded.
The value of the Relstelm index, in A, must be 4262.23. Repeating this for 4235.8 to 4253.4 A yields 4240.70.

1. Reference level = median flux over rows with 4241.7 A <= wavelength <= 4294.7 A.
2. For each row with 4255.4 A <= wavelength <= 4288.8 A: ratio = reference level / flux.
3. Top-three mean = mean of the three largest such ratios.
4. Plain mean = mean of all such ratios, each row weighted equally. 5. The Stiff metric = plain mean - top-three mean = -0.10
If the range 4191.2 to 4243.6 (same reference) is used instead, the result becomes -0.12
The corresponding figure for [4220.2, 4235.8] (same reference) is -0.06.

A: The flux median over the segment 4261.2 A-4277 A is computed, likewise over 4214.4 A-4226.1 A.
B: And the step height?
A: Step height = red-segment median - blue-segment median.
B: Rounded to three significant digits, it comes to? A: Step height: 0.120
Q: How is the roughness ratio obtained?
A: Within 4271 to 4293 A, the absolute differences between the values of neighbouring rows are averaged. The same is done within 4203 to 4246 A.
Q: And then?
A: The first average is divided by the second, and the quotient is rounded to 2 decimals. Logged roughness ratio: 1.19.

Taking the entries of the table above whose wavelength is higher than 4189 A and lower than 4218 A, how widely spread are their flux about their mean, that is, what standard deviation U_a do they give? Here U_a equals 0.12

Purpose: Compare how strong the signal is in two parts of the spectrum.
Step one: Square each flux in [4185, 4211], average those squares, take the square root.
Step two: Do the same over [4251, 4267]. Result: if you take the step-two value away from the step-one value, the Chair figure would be -0.18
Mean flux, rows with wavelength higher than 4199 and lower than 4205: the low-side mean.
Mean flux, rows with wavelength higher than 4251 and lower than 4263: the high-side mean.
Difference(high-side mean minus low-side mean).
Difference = 0.16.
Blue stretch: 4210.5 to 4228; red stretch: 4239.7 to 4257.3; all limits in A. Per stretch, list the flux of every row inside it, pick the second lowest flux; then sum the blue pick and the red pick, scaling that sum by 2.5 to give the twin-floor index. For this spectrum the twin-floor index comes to 7.95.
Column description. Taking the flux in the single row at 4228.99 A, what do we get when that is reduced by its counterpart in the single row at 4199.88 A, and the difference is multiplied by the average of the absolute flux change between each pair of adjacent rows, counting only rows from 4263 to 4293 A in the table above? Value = 0.011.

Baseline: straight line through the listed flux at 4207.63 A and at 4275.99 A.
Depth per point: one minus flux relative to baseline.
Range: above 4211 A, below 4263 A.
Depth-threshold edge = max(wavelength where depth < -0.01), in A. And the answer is 4262.23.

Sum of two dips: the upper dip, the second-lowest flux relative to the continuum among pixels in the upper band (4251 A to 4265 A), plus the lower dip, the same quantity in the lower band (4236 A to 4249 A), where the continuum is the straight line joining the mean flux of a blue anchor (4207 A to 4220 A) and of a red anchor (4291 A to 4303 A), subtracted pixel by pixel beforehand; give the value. 0.04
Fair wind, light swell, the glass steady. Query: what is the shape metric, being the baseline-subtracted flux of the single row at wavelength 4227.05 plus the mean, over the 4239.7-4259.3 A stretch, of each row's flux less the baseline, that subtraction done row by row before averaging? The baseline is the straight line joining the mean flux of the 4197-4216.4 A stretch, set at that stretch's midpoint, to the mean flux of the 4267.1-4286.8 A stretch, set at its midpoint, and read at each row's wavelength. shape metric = -0.15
